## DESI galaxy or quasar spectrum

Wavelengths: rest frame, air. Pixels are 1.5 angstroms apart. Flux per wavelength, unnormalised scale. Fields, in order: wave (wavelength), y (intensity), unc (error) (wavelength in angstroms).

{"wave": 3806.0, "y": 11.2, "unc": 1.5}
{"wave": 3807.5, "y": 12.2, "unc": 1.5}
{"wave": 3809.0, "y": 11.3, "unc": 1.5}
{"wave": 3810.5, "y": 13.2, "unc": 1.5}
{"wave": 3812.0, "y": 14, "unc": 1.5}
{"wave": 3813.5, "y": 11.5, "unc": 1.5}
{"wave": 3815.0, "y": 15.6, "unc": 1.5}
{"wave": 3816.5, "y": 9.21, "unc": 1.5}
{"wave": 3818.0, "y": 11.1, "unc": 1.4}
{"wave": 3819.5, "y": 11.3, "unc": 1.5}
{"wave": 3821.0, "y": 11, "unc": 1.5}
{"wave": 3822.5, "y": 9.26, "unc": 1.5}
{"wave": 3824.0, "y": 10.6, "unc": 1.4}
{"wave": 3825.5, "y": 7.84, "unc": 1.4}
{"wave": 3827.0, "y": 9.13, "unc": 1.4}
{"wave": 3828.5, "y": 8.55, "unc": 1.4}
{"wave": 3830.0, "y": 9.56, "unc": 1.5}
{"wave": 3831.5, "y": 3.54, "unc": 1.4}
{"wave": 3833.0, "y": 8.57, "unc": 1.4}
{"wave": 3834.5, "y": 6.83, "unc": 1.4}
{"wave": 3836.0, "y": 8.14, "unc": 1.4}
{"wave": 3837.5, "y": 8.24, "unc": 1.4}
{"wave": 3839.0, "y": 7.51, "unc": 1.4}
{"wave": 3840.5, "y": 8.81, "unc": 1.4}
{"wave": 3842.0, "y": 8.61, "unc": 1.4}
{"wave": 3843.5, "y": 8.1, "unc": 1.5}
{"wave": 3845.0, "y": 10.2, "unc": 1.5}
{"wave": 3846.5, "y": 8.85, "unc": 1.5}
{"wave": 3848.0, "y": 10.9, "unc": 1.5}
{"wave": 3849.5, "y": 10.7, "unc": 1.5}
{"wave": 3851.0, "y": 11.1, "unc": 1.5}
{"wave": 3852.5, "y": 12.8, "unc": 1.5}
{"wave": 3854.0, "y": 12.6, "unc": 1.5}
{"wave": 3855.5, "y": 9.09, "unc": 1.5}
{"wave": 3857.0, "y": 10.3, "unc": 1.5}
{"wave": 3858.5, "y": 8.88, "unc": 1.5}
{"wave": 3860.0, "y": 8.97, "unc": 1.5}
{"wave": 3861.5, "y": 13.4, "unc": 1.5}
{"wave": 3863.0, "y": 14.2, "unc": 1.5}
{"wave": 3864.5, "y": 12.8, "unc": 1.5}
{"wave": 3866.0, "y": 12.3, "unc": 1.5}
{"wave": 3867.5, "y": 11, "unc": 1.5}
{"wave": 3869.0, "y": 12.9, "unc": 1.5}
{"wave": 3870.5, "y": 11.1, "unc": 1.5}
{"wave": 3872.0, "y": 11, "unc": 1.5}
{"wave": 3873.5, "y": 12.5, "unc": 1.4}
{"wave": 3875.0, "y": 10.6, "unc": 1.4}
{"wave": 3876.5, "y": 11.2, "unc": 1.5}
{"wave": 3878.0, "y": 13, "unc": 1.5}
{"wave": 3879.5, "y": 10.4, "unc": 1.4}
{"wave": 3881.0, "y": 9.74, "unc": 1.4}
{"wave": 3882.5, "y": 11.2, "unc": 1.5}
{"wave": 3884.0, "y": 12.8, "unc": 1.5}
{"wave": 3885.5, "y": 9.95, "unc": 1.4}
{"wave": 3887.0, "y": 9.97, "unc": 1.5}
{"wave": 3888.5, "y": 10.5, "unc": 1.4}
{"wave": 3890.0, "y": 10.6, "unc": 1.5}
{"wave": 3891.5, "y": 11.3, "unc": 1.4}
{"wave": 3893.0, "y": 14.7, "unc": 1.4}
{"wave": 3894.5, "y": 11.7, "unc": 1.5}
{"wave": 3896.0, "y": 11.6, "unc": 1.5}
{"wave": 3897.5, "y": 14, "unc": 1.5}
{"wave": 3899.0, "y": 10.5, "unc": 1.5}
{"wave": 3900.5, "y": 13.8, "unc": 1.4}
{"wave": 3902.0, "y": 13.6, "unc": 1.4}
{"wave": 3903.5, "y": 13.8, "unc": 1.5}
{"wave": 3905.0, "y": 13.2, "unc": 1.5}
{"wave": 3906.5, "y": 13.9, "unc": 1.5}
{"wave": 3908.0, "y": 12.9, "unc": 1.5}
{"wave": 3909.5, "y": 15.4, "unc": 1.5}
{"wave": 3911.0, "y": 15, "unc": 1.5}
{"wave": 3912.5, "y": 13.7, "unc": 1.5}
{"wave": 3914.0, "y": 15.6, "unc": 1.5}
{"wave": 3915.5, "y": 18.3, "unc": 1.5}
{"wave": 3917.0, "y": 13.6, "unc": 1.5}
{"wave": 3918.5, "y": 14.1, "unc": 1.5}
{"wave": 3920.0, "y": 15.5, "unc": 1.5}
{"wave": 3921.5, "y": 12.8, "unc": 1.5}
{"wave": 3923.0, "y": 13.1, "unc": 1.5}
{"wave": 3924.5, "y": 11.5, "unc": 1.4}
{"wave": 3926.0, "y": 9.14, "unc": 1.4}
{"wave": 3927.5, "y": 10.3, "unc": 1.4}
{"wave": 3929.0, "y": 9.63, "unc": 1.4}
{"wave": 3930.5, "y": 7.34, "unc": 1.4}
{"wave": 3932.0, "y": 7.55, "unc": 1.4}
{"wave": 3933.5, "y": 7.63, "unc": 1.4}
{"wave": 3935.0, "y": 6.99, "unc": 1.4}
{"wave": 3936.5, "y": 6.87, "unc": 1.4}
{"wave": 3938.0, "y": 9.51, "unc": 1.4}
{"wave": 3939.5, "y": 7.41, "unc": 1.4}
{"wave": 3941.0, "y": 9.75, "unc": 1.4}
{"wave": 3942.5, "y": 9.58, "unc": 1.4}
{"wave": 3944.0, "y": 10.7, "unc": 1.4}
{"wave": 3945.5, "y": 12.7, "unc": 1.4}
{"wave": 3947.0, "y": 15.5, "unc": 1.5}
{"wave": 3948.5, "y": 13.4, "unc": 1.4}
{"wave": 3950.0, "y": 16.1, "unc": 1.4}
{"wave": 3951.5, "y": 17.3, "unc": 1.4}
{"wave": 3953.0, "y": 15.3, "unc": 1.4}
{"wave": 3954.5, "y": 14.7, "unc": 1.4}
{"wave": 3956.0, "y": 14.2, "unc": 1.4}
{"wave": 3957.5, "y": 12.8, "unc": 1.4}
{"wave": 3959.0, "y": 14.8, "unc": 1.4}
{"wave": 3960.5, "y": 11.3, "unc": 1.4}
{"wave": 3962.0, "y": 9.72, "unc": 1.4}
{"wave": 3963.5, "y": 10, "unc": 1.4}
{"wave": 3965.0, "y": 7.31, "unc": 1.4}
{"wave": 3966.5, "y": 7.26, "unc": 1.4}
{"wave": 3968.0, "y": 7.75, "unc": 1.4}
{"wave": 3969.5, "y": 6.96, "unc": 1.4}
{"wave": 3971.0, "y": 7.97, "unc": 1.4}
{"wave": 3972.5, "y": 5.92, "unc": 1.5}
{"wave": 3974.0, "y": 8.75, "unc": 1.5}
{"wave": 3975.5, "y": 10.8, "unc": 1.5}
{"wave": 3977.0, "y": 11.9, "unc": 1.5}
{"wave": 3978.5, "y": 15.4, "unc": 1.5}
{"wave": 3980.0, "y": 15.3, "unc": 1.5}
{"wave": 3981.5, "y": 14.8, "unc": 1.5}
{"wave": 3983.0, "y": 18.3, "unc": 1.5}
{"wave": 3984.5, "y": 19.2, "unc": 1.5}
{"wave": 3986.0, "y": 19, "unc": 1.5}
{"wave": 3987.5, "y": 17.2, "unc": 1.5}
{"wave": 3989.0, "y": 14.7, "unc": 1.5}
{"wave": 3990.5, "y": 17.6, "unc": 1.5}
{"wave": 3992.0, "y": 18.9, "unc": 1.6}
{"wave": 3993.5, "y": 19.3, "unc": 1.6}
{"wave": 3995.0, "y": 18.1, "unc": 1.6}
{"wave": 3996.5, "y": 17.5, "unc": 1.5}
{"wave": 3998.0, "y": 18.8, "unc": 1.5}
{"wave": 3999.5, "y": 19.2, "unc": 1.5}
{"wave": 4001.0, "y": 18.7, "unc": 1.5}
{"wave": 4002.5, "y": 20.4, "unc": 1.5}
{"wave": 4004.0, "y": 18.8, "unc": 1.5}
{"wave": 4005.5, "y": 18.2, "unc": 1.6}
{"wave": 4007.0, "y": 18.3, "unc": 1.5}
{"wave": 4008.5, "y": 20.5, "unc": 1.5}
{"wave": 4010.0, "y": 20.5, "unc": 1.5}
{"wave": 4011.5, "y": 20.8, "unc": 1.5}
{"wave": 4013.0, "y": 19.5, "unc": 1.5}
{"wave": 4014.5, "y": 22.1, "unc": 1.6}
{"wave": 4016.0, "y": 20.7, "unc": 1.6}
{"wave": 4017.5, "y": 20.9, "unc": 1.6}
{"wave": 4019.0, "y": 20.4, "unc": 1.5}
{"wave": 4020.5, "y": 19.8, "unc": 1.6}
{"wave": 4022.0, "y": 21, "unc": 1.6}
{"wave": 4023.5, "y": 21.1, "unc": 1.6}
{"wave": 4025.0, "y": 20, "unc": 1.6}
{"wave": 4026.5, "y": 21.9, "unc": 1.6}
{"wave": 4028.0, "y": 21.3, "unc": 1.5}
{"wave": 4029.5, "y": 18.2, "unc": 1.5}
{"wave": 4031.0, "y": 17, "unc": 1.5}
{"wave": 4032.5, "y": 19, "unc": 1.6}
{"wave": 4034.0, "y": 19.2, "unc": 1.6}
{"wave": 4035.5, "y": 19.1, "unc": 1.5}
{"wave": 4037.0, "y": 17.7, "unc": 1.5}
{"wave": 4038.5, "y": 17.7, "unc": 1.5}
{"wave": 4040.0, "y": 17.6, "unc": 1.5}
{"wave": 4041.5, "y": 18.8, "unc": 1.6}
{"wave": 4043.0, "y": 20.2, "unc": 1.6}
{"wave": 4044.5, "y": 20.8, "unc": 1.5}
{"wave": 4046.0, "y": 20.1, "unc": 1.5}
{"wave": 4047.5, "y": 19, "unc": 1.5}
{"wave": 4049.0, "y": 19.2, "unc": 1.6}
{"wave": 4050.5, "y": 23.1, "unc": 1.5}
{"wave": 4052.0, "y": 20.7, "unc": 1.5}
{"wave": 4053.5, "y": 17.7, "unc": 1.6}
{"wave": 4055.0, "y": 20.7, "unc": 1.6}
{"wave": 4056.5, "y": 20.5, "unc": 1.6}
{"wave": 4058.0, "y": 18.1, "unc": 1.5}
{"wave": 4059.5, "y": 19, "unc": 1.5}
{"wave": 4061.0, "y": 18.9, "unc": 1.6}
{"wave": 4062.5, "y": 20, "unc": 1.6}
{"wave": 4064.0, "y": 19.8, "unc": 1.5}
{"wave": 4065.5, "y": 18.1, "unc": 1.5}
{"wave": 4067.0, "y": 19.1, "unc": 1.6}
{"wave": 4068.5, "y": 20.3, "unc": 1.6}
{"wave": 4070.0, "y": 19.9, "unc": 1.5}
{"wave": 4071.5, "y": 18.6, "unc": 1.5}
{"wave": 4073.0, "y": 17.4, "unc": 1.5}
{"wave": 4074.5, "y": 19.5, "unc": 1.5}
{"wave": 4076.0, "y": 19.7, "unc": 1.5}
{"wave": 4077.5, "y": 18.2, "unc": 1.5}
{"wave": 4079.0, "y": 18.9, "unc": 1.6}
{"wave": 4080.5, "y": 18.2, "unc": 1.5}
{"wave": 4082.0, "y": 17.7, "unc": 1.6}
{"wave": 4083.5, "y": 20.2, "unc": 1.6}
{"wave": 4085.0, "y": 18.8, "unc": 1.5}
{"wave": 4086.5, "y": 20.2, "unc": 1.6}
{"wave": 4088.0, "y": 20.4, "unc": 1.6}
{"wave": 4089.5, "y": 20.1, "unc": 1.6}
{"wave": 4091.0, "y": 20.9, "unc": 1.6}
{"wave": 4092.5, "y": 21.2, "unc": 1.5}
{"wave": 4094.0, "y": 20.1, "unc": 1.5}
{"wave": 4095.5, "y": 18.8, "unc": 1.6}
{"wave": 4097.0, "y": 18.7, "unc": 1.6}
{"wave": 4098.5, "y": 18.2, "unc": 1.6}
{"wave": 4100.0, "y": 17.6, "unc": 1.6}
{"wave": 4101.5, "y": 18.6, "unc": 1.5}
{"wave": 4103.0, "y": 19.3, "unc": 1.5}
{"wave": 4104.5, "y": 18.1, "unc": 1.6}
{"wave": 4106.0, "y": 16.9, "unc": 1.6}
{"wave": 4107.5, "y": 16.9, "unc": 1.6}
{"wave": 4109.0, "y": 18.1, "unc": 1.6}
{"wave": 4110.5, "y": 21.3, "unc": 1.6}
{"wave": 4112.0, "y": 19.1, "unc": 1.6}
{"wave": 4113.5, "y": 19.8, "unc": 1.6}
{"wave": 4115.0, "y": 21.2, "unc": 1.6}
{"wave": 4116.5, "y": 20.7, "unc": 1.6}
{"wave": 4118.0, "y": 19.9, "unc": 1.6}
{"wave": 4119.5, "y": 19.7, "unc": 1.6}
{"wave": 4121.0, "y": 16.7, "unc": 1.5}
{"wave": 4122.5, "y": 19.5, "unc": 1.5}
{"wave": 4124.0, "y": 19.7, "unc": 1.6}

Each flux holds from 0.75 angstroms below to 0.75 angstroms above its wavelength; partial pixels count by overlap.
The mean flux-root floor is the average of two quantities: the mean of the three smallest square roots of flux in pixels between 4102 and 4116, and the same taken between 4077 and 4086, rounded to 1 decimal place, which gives 4.2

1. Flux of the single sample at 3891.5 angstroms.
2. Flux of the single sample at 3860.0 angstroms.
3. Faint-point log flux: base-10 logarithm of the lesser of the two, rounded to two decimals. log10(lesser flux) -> 0.95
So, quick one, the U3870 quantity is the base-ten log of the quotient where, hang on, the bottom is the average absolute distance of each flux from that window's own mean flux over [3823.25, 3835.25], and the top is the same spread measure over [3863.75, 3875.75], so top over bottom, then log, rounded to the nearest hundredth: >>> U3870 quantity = -0.25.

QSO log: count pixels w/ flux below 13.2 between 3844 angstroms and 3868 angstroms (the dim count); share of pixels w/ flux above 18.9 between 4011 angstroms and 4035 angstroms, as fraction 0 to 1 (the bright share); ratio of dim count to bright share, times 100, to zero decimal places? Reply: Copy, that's 1600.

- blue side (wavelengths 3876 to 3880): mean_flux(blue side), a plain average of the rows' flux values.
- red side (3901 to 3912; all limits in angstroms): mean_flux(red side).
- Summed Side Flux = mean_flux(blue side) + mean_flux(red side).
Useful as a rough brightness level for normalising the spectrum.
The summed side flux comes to 26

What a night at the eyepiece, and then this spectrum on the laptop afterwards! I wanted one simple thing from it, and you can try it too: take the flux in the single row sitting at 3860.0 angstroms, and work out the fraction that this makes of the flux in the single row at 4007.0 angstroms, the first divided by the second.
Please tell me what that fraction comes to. 0.49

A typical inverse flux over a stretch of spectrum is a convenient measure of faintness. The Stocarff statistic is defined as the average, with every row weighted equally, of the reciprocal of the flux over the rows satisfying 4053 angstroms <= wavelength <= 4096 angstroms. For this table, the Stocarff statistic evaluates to 0.052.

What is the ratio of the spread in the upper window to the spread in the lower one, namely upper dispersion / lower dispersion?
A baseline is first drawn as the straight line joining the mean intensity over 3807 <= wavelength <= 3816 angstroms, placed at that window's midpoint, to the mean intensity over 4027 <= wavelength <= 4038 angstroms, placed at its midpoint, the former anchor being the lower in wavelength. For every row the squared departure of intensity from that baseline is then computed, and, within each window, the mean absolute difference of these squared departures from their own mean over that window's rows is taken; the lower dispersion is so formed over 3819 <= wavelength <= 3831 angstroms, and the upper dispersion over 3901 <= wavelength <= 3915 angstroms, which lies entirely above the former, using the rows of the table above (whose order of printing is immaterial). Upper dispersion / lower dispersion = 0.2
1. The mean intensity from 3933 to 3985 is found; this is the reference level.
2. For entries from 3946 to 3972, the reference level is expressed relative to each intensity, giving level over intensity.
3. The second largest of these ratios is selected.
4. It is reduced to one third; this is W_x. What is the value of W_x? 0.53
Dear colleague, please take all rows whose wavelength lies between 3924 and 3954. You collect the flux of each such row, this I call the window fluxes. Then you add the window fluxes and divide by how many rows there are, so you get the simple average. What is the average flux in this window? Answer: 10.7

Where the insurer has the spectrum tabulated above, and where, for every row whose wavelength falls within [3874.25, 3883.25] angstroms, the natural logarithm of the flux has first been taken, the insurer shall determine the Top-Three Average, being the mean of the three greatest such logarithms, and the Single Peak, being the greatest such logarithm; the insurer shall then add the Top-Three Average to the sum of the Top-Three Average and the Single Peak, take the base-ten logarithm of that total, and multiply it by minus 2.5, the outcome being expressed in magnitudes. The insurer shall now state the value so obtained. -2.19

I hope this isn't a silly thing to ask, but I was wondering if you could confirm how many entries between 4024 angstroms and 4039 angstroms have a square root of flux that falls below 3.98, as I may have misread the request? 0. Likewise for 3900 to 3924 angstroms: 15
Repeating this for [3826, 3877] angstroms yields 34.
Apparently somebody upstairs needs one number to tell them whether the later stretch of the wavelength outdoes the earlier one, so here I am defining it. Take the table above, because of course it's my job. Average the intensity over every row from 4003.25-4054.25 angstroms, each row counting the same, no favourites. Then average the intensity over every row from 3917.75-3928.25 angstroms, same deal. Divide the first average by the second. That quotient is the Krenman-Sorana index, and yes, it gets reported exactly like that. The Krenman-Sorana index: 1.6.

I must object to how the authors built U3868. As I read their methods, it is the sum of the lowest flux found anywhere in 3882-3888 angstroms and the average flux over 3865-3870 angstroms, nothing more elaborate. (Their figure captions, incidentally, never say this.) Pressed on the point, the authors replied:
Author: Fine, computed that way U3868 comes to 22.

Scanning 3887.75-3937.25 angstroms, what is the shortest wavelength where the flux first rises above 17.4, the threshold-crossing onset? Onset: 3915.5 angstroms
